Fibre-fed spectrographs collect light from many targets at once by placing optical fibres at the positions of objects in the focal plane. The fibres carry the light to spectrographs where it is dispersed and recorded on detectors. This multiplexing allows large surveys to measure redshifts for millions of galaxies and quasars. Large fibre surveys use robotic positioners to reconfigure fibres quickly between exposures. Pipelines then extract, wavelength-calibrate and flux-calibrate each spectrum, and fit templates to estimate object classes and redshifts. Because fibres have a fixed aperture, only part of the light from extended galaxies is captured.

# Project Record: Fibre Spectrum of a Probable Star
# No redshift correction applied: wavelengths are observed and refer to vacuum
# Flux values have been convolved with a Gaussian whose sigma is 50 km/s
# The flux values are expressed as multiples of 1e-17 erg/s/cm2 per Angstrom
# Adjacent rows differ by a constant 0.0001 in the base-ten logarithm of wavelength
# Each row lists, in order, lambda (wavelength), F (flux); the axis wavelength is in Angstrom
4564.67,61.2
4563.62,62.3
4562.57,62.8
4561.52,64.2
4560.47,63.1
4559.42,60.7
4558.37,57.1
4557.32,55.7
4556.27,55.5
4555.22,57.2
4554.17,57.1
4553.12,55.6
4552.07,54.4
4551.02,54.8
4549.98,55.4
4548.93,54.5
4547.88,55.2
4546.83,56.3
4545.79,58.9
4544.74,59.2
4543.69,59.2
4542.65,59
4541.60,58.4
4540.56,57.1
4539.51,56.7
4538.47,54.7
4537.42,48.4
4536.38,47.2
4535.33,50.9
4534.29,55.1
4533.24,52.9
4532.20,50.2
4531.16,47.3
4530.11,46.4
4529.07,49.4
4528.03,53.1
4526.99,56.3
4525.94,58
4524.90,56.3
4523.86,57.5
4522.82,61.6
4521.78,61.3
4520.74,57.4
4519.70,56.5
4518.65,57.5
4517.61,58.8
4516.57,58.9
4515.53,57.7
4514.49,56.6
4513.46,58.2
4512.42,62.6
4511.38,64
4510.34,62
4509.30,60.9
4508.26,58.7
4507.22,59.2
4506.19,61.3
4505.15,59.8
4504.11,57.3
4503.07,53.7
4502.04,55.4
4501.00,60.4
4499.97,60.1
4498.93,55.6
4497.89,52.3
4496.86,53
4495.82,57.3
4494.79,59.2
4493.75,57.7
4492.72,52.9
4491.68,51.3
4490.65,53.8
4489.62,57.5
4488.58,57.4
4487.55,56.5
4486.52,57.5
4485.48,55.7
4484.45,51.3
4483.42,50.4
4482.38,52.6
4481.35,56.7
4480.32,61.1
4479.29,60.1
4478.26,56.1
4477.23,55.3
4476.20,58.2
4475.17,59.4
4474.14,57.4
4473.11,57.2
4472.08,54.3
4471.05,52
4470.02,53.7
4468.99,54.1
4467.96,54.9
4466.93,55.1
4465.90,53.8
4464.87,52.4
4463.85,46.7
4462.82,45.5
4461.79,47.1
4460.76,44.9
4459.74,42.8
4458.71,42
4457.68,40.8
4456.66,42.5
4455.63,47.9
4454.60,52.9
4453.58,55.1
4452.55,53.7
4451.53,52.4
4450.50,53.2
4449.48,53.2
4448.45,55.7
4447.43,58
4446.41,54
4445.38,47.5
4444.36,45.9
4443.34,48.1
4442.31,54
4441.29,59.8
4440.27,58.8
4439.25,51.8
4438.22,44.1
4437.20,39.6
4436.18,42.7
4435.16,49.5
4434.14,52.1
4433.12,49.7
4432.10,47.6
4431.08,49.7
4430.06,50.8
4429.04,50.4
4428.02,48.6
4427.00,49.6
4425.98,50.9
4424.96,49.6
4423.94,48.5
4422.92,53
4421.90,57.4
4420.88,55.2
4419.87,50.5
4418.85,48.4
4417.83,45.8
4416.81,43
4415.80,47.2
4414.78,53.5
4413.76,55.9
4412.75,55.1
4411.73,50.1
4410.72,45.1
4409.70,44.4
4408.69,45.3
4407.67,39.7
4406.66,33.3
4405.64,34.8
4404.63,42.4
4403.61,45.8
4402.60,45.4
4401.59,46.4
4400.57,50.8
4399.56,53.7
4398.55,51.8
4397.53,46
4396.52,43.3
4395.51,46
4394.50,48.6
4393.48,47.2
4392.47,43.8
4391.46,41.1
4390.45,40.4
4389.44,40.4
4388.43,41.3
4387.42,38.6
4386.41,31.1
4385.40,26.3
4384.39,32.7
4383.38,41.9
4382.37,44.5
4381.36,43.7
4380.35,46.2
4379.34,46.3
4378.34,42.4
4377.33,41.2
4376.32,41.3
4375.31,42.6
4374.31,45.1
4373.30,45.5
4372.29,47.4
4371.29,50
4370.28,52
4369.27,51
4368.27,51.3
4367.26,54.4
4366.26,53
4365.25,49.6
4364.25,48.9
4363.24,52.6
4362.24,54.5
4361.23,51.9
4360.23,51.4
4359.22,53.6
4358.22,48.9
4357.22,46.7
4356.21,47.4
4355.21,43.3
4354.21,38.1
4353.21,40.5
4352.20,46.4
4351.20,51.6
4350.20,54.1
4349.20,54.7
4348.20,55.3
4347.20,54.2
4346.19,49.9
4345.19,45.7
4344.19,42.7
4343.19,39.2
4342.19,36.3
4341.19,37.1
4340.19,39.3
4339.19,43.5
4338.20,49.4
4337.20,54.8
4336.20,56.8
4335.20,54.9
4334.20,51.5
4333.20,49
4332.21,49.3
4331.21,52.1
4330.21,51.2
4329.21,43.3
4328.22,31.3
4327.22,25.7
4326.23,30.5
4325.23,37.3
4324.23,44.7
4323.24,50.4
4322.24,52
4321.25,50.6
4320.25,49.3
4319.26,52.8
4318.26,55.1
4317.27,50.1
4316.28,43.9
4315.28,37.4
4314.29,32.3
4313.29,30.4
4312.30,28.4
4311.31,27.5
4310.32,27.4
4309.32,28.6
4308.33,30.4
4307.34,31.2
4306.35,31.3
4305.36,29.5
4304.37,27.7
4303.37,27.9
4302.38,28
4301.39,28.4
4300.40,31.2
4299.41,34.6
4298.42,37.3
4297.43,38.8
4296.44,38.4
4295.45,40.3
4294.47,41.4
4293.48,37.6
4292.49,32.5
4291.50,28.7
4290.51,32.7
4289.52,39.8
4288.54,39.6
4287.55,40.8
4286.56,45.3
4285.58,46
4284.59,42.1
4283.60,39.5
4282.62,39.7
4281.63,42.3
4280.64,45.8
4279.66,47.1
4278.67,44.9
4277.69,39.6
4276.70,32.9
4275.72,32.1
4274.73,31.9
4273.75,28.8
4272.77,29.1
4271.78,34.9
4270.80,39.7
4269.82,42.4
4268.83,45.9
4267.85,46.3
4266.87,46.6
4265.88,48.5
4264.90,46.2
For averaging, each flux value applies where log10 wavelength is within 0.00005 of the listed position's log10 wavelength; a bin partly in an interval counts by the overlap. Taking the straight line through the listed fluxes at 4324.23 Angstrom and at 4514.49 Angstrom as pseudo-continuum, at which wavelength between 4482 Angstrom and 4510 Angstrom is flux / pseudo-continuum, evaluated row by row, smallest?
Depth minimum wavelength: 4483.42 Angstrom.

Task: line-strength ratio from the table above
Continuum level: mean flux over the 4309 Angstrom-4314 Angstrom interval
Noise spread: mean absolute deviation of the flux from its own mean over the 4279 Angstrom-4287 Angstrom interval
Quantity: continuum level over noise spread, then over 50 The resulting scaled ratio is 0.22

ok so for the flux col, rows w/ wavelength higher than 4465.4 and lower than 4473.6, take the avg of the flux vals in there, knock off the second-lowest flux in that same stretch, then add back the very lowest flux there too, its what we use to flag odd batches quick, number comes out 53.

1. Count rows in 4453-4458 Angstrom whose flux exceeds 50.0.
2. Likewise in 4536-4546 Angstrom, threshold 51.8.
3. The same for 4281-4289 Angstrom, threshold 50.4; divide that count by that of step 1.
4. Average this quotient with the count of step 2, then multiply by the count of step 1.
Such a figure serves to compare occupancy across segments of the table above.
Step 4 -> 8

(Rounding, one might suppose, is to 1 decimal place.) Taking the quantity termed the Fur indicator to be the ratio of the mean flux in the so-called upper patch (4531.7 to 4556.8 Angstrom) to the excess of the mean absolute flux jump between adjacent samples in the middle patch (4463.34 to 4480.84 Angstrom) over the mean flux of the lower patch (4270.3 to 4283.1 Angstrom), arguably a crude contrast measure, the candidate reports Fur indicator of -1.5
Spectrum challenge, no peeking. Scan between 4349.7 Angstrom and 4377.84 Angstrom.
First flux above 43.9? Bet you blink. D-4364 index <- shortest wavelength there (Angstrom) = 4350.20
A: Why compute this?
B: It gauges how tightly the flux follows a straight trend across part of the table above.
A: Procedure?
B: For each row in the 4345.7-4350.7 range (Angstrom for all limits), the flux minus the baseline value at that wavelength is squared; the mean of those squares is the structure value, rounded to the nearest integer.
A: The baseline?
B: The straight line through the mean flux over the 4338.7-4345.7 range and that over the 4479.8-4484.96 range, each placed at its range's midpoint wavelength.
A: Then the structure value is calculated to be 160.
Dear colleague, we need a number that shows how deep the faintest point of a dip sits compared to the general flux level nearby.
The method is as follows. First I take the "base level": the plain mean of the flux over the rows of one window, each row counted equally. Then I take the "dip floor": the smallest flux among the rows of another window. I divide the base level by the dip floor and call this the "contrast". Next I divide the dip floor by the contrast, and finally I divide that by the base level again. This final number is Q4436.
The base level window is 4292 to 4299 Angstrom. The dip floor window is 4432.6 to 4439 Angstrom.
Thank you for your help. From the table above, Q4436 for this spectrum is 1.08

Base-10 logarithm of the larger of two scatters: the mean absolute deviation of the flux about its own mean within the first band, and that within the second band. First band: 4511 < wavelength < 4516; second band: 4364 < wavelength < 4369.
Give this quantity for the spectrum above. 0.4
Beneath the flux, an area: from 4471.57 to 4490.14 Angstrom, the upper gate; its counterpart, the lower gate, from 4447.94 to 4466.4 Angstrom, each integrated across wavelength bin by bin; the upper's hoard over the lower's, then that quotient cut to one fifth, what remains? 0.231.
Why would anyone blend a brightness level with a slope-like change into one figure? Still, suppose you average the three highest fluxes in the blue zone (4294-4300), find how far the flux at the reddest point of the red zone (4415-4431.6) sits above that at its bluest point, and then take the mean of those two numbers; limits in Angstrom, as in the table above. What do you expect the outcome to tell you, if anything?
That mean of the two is 21.3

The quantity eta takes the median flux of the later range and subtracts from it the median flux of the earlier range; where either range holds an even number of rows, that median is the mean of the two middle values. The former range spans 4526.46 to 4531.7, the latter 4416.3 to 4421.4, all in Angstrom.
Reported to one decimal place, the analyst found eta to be 1.0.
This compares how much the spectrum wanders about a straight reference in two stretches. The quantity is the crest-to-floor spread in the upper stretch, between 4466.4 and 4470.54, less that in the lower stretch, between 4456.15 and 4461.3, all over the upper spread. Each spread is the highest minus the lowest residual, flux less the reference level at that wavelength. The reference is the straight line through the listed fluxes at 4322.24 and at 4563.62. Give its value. -1.6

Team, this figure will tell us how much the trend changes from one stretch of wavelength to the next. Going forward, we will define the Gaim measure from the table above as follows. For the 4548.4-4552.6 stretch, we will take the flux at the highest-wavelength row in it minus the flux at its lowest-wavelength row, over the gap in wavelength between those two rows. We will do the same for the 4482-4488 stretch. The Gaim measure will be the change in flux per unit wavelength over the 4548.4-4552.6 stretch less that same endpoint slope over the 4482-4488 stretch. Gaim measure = -0.8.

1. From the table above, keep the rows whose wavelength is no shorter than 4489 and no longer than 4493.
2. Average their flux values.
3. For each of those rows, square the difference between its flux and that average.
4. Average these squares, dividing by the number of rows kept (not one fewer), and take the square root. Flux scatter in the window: 2.3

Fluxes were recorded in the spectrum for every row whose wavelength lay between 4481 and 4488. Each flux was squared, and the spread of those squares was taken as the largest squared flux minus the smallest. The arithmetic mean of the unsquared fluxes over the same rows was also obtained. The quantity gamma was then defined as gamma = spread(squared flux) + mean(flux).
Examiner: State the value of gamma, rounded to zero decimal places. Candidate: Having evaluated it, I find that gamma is 820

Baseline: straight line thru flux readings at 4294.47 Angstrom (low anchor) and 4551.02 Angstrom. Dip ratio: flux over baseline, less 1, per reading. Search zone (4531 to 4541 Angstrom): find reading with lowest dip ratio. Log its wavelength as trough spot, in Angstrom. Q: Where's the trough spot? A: 4536.38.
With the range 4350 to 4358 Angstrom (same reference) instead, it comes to 4354.21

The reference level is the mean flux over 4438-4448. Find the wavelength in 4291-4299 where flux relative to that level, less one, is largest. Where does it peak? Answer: 4294.47 Angstrom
